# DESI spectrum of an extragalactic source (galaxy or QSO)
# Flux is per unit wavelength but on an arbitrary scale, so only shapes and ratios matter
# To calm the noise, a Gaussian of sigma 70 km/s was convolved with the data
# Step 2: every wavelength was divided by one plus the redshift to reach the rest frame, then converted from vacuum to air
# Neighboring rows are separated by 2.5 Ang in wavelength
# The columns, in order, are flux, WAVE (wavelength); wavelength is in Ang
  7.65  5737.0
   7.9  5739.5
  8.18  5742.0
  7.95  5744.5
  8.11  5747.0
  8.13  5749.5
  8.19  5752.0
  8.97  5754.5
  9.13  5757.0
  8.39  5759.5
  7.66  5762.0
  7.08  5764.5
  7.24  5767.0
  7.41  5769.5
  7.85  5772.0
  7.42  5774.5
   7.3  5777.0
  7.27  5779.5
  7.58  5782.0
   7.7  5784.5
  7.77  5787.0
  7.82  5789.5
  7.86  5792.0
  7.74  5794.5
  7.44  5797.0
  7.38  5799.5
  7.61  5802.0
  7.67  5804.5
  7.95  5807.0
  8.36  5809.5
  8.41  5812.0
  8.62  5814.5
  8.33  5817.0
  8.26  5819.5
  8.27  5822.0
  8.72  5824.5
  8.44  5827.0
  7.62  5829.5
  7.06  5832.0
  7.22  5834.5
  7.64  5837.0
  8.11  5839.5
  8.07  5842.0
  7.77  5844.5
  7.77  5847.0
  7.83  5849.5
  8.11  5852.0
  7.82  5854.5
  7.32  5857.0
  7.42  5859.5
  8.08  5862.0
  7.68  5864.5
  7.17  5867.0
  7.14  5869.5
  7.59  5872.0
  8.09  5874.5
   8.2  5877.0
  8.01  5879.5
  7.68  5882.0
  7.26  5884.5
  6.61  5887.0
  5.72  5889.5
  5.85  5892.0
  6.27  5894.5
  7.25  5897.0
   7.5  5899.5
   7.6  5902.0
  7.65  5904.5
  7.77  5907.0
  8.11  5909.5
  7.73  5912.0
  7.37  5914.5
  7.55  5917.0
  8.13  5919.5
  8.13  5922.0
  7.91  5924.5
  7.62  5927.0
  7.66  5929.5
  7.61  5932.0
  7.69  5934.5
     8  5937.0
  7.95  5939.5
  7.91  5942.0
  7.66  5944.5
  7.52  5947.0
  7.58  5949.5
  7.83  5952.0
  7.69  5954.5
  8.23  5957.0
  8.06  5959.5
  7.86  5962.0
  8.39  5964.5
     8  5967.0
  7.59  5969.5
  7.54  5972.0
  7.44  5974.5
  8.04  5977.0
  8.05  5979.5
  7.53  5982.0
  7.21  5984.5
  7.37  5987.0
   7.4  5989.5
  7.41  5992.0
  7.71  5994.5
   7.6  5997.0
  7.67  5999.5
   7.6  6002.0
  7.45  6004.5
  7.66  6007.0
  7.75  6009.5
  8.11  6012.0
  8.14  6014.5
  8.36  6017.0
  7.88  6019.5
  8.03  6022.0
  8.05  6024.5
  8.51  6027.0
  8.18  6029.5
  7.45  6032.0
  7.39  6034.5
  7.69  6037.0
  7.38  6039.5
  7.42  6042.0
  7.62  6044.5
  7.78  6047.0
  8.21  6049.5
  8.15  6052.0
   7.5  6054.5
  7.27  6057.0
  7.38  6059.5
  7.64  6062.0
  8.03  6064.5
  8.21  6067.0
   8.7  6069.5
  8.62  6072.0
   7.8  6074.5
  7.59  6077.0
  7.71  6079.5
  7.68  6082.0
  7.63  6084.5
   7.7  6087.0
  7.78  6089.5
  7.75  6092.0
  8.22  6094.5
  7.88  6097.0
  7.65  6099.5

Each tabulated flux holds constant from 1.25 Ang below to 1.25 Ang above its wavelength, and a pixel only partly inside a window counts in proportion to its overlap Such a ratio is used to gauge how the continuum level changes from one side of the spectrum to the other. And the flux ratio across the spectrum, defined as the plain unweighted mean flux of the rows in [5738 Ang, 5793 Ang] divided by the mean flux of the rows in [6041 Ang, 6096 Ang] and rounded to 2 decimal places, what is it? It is 1.00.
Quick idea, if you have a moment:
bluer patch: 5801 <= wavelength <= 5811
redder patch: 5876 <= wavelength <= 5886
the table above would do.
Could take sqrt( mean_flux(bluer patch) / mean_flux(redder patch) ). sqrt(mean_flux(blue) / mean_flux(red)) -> 1.01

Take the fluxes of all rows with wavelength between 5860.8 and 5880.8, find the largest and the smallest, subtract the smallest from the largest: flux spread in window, 1.06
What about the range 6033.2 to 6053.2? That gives 0.83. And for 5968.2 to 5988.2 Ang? 0.84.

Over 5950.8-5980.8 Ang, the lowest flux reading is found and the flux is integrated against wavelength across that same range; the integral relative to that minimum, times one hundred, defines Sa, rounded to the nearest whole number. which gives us 3183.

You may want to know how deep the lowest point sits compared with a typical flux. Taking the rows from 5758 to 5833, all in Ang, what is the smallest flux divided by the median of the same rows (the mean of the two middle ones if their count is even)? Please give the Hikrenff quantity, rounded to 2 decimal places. 0.91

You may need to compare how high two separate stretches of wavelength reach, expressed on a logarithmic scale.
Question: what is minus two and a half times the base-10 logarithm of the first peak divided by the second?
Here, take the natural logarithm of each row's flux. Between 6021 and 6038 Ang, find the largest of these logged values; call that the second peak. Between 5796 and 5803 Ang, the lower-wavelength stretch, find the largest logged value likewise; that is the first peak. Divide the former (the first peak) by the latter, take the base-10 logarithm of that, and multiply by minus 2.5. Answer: 0.06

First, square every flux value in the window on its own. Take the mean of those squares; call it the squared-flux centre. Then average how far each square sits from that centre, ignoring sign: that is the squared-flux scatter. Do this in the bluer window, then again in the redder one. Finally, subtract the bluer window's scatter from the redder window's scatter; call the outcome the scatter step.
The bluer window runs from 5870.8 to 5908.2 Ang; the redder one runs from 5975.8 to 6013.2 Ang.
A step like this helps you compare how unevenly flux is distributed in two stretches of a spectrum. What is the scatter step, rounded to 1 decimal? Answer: -5.6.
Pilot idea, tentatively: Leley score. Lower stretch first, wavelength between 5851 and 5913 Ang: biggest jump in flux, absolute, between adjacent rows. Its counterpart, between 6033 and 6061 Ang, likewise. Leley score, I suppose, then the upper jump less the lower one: -0.33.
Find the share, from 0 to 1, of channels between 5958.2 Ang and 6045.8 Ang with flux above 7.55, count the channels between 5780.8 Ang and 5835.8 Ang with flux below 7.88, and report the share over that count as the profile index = 0.051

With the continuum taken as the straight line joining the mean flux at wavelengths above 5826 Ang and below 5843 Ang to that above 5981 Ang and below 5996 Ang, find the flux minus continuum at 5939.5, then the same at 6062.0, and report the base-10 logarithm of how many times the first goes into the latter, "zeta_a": -0.1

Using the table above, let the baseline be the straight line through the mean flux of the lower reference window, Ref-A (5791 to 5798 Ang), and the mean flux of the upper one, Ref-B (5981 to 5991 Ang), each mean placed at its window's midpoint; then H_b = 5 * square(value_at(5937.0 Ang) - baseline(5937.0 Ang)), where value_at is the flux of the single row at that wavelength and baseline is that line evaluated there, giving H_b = 1.49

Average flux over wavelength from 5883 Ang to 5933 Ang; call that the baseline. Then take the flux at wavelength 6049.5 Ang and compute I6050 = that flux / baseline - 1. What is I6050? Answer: 0.11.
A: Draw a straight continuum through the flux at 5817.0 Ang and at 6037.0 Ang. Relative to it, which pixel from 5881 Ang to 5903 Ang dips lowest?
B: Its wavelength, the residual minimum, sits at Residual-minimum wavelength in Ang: 5889.5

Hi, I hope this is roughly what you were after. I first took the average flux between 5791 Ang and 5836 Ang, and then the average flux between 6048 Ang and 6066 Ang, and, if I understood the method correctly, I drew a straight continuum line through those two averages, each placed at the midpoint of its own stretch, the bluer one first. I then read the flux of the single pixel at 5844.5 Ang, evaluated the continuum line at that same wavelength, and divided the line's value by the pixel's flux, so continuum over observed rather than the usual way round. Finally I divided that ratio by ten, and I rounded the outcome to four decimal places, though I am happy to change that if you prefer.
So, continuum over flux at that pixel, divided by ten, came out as 0.1019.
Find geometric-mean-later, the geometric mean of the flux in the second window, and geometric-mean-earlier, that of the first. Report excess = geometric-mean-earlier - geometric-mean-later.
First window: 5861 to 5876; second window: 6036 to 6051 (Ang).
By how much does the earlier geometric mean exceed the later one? -0.1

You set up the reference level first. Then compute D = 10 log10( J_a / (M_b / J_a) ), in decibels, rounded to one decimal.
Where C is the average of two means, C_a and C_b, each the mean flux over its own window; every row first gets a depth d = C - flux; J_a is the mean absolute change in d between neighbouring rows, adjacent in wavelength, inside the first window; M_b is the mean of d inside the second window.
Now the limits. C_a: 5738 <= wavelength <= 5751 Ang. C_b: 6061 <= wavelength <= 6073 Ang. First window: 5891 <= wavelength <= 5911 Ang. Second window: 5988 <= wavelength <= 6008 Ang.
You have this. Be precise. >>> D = -7.5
